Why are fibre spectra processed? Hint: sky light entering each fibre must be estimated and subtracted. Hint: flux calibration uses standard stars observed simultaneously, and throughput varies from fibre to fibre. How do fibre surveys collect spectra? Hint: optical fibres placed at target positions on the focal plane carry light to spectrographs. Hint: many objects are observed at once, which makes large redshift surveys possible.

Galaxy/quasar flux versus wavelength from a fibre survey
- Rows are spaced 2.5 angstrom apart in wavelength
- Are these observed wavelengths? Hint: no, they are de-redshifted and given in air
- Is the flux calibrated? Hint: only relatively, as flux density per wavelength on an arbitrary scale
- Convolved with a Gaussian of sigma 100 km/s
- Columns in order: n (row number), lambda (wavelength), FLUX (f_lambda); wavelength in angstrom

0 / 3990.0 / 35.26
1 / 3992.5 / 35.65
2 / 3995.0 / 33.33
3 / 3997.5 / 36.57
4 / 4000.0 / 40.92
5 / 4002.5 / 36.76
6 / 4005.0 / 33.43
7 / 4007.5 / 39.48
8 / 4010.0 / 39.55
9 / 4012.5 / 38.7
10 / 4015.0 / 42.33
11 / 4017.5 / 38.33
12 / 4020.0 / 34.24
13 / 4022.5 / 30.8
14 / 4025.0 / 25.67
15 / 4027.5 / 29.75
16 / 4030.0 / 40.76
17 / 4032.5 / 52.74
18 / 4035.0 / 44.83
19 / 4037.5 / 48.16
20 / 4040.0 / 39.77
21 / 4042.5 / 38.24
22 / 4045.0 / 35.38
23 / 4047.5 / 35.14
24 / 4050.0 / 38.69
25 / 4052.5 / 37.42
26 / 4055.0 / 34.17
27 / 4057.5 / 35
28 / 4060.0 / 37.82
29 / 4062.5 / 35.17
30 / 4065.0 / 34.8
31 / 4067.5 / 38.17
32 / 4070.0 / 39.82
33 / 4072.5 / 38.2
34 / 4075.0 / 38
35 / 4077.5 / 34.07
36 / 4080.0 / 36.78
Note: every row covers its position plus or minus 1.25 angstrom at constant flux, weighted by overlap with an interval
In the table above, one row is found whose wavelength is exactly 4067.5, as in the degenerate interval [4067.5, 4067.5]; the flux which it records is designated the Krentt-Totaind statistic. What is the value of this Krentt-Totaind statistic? 38.17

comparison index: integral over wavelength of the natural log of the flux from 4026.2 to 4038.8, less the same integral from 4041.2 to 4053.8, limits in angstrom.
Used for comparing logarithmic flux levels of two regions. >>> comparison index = 1.7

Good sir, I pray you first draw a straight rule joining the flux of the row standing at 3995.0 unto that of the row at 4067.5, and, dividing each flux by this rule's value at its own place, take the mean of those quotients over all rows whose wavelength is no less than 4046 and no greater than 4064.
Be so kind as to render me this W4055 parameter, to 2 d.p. 0.97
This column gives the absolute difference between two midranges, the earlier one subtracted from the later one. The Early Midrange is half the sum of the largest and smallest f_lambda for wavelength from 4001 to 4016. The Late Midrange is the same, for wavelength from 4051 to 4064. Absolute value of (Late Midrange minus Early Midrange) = 1.9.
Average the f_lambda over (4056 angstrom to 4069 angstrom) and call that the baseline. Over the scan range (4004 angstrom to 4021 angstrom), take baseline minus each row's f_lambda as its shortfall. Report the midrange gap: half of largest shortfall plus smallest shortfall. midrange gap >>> -1.7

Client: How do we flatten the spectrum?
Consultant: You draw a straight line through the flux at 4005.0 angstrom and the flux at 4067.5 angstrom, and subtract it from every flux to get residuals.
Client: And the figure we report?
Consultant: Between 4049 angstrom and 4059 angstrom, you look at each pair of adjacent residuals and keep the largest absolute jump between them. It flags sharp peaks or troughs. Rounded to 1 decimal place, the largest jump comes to 3.4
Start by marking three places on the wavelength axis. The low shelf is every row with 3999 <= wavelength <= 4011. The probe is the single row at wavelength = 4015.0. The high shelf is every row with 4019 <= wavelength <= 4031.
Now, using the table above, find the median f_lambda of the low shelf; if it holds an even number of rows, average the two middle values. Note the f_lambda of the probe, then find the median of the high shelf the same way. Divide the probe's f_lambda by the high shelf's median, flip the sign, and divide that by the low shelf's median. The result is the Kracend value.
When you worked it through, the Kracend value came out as -0.0348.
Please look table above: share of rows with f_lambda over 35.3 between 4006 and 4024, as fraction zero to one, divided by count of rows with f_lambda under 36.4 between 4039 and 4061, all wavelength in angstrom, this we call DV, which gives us 0.18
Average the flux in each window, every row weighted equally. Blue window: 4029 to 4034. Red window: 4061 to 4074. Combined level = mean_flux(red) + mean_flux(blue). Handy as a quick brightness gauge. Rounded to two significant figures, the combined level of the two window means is 84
